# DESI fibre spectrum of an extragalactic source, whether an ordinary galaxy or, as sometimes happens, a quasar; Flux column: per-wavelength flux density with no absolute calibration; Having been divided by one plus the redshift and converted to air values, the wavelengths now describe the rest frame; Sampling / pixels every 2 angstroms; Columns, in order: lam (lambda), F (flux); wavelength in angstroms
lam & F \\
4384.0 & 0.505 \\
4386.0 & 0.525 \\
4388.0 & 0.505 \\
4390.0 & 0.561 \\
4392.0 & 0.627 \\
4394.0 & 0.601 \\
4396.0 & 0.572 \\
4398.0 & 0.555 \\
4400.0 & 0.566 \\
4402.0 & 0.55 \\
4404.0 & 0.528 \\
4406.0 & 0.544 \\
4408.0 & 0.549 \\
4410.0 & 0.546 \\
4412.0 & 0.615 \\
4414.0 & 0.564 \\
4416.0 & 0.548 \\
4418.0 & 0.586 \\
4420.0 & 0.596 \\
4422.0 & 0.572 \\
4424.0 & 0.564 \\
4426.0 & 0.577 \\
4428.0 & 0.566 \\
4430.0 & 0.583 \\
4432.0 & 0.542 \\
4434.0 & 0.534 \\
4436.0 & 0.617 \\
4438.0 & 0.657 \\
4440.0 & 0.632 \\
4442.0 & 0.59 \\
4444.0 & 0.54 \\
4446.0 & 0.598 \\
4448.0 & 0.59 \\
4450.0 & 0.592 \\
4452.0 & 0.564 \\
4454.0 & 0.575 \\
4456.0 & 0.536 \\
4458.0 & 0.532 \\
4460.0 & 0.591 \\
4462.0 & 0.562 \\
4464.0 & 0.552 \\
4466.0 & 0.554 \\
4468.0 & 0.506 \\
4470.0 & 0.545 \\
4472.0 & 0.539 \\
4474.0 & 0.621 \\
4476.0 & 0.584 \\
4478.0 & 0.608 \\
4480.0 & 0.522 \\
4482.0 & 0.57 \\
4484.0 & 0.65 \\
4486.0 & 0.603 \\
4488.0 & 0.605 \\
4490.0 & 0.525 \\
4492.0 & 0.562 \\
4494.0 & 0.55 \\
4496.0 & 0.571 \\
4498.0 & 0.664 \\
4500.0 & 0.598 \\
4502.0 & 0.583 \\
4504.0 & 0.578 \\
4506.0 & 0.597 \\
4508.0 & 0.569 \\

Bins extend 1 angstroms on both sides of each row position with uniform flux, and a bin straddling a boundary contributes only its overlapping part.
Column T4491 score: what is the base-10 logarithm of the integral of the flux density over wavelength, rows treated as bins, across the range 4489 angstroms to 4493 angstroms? 0.34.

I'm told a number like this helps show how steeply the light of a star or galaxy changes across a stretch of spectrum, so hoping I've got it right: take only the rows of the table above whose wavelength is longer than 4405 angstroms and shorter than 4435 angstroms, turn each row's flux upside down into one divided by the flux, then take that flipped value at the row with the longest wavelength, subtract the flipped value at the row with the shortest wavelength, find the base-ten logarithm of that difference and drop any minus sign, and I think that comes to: 1.5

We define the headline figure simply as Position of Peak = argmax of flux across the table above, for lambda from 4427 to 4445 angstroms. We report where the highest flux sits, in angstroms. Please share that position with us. 4438.0 angstroms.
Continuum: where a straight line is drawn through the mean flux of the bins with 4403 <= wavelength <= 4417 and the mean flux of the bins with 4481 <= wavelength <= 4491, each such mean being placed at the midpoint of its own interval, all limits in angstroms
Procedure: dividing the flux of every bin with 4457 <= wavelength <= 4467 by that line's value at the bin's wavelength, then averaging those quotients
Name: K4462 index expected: 0.96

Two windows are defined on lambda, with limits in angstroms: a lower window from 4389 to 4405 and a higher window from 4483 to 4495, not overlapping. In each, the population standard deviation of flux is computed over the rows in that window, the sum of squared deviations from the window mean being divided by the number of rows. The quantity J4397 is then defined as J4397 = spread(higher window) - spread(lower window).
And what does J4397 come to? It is 0.012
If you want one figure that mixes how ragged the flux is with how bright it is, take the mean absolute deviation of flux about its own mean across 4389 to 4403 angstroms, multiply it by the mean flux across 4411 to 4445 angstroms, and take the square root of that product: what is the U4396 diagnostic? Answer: 0.112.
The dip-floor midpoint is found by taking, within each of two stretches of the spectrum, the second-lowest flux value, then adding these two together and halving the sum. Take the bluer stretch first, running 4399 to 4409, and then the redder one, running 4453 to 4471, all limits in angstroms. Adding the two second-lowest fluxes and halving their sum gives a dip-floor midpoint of 0.538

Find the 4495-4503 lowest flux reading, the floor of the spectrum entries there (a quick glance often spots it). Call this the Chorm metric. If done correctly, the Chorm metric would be 0.571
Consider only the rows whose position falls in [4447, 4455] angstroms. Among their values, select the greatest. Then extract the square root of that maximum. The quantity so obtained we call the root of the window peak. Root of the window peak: 0.77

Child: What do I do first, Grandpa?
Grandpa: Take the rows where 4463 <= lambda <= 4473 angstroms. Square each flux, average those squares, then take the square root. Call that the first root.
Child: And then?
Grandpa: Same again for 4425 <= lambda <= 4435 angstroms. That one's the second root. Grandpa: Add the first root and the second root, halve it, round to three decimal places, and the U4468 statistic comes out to 0.550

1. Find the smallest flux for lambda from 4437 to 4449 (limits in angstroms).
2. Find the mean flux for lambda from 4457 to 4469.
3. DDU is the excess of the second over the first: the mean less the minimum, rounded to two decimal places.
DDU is 0.01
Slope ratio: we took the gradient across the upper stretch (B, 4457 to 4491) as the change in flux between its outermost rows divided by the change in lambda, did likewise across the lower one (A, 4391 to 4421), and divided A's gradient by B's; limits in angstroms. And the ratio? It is 5.1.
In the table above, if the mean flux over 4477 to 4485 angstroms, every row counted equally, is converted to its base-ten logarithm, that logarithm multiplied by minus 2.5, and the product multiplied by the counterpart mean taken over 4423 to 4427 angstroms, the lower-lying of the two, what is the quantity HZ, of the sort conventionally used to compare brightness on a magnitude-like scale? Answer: 0.329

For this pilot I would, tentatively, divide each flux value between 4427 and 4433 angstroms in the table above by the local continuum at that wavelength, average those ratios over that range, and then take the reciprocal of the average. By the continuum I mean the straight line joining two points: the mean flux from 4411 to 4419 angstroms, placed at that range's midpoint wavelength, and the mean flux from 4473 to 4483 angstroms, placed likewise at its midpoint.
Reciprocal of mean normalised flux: 1.03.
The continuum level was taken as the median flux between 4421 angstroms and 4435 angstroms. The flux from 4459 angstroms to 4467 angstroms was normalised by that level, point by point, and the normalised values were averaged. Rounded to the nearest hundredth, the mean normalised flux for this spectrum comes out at 1.00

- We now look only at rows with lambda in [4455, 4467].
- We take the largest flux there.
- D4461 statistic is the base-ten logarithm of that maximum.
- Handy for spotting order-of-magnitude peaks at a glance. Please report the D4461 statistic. -0.23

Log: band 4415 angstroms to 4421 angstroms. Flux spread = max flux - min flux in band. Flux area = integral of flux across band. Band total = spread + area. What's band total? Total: 3.51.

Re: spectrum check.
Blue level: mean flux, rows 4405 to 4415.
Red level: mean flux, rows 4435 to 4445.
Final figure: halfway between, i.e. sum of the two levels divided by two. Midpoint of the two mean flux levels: 0.585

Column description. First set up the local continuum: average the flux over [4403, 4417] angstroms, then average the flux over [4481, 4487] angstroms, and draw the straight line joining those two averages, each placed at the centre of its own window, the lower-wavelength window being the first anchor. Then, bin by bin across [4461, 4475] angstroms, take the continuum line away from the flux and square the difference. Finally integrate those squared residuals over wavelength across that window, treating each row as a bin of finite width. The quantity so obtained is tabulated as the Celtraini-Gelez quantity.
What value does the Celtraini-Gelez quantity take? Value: 0.039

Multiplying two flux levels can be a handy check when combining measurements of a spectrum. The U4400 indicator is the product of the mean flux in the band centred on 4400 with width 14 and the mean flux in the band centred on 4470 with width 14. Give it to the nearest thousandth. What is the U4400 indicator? 0.312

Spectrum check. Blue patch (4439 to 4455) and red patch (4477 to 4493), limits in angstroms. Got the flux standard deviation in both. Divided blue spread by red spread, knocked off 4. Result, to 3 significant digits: -3.39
